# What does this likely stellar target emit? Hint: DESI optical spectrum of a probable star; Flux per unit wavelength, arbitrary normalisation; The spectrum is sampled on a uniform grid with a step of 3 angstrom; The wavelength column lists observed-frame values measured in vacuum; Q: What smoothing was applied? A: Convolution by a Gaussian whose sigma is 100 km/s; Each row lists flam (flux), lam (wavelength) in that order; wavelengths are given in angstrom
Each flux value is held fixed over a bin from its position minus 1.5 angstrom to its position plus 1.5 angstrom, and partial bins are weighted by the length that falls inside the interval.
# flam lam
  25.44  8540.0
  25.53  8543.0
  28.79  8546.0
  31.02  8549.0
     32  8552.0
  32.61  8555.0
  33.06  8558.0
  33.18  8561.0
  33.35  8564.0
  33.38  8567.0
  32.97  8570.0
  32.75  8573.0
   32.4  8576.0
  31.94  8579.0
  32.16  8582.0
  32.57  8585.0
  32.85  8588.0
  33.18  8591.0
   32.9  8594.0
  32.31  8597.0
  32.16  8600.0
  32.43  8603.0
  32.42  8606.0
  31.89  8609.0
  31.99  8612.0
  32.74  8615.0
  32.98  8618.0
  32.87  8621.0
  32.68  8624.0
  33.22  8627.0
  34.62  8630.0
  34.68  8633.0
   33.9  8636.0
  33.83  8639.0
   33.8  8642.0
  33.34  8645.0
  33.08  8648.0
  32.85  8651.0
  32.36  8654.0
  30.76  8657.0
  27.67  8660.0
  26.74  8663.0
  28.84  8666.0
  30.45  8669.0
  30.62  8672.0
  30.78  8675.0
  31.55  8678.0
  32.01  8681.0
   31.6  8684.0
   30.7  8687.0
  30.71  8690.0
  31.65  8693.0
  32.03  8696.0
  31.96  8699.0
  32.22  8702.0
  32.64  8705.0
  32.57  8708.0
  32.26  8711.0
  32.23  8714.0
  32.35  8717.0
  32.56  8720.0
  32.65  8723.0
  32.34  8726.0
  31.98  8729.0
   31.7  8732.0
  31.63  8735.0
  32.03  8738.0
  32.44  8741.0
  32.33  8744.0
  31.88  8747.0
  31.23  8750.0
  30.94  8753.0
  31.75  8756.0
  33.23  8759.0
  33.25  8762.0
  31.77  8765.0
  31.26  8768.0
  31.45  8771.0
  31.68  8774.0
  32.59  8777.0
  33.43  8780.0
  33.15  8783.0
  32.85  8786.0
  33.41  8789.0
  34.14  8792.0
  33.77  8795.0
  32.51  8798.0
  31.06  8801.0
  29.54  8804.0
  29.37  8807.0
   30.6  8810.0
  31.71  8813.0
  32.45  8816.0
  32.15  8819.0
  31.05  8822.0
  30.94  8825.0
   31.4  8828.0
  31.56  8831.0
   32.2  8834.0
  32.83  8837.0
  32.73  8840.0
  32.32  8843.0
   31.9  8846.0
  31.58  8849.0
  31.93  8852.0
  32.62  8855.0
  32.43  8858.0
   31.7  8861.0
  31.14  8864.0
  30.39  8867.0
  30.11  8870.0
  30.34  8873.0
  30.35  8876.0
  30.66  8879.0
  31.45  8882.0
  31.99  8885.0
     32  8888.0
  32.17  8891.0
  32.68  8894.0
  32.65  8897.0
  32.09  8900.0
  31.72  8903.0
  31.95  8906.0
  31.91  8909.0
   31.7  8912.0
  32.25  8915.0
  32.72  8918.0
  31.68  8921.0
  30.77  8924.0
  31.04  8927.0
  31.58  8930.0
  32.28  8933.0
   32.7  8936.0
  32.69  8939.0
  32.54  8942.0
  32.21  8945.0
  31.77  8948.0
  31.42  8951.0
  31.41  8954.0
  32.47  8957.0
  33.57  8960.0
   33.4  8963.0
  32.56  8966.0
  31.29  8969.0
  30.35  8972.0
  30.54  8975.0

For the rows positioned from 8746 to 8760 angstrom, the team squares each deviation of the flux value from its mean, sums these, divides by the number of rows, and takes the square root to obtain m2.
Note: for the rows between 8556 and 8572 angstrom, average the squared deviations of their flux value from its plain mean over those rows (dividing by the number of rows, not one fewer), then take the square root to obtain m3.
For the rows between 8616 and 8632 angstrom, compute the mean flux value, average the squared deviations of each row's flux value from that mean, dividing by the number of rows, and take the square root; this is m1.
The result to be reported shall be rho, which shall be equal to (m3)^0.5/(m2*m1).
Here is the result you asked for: 1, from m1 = 0.70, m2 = 0.79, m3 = 0.16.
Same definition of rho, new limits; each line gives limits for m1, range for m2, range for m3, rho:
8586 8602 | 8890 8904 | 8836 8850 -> 5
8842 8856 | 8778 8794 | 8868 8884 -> 4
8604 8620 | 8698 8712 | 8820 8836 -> 6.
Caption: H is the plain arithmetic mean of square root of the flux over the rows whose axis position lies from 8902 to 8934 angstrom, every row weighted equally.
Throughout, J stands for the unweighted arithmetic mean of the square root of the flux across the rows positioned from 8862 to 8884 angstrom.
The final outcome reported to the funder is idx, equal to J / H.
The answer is 0.98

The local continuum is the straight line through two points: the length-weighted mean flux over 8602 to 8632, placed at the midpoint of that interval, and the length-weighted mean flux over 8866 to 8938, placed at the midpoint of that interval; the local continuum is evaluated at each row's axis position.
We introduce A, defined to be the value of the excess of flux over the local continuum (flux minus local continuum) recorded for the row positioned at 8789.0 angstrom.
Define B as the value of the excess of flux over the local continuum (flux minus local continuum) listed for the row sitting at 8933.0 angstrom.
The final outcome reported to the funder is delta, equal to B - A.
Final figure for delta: -0.5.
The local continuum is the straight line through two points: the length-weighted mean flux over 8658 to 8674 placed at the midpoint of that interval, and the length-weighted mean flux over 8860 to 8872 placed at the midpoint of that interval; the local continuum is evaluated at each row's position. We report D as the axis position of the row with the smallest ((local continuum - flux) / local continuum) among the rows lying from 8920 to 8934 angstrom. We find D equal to 8933.0 angstrom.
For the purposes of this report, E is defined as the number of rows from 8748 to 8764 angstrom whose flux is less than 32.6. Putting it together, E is 3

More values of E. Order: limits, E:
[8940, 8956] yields 5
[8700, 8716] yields 4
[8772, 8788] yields 2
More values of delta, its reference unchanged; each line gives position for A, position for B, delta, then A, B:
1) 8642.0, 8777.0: -0.7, 1.1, 0.4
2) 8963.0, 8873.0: -3.4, 2.0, -1.4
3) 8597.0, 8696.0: 0.1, -0.6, -0.5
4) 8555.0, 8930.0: 0.5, -0.5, 0.0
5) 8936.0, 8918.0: -0.1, 1.2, 1.1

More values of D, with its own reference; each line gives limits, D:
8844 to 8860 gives 8855.0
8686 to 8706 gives 8705.0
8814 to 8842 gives 8837.0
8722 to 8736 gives 8723.0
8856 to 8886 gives 8858.0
